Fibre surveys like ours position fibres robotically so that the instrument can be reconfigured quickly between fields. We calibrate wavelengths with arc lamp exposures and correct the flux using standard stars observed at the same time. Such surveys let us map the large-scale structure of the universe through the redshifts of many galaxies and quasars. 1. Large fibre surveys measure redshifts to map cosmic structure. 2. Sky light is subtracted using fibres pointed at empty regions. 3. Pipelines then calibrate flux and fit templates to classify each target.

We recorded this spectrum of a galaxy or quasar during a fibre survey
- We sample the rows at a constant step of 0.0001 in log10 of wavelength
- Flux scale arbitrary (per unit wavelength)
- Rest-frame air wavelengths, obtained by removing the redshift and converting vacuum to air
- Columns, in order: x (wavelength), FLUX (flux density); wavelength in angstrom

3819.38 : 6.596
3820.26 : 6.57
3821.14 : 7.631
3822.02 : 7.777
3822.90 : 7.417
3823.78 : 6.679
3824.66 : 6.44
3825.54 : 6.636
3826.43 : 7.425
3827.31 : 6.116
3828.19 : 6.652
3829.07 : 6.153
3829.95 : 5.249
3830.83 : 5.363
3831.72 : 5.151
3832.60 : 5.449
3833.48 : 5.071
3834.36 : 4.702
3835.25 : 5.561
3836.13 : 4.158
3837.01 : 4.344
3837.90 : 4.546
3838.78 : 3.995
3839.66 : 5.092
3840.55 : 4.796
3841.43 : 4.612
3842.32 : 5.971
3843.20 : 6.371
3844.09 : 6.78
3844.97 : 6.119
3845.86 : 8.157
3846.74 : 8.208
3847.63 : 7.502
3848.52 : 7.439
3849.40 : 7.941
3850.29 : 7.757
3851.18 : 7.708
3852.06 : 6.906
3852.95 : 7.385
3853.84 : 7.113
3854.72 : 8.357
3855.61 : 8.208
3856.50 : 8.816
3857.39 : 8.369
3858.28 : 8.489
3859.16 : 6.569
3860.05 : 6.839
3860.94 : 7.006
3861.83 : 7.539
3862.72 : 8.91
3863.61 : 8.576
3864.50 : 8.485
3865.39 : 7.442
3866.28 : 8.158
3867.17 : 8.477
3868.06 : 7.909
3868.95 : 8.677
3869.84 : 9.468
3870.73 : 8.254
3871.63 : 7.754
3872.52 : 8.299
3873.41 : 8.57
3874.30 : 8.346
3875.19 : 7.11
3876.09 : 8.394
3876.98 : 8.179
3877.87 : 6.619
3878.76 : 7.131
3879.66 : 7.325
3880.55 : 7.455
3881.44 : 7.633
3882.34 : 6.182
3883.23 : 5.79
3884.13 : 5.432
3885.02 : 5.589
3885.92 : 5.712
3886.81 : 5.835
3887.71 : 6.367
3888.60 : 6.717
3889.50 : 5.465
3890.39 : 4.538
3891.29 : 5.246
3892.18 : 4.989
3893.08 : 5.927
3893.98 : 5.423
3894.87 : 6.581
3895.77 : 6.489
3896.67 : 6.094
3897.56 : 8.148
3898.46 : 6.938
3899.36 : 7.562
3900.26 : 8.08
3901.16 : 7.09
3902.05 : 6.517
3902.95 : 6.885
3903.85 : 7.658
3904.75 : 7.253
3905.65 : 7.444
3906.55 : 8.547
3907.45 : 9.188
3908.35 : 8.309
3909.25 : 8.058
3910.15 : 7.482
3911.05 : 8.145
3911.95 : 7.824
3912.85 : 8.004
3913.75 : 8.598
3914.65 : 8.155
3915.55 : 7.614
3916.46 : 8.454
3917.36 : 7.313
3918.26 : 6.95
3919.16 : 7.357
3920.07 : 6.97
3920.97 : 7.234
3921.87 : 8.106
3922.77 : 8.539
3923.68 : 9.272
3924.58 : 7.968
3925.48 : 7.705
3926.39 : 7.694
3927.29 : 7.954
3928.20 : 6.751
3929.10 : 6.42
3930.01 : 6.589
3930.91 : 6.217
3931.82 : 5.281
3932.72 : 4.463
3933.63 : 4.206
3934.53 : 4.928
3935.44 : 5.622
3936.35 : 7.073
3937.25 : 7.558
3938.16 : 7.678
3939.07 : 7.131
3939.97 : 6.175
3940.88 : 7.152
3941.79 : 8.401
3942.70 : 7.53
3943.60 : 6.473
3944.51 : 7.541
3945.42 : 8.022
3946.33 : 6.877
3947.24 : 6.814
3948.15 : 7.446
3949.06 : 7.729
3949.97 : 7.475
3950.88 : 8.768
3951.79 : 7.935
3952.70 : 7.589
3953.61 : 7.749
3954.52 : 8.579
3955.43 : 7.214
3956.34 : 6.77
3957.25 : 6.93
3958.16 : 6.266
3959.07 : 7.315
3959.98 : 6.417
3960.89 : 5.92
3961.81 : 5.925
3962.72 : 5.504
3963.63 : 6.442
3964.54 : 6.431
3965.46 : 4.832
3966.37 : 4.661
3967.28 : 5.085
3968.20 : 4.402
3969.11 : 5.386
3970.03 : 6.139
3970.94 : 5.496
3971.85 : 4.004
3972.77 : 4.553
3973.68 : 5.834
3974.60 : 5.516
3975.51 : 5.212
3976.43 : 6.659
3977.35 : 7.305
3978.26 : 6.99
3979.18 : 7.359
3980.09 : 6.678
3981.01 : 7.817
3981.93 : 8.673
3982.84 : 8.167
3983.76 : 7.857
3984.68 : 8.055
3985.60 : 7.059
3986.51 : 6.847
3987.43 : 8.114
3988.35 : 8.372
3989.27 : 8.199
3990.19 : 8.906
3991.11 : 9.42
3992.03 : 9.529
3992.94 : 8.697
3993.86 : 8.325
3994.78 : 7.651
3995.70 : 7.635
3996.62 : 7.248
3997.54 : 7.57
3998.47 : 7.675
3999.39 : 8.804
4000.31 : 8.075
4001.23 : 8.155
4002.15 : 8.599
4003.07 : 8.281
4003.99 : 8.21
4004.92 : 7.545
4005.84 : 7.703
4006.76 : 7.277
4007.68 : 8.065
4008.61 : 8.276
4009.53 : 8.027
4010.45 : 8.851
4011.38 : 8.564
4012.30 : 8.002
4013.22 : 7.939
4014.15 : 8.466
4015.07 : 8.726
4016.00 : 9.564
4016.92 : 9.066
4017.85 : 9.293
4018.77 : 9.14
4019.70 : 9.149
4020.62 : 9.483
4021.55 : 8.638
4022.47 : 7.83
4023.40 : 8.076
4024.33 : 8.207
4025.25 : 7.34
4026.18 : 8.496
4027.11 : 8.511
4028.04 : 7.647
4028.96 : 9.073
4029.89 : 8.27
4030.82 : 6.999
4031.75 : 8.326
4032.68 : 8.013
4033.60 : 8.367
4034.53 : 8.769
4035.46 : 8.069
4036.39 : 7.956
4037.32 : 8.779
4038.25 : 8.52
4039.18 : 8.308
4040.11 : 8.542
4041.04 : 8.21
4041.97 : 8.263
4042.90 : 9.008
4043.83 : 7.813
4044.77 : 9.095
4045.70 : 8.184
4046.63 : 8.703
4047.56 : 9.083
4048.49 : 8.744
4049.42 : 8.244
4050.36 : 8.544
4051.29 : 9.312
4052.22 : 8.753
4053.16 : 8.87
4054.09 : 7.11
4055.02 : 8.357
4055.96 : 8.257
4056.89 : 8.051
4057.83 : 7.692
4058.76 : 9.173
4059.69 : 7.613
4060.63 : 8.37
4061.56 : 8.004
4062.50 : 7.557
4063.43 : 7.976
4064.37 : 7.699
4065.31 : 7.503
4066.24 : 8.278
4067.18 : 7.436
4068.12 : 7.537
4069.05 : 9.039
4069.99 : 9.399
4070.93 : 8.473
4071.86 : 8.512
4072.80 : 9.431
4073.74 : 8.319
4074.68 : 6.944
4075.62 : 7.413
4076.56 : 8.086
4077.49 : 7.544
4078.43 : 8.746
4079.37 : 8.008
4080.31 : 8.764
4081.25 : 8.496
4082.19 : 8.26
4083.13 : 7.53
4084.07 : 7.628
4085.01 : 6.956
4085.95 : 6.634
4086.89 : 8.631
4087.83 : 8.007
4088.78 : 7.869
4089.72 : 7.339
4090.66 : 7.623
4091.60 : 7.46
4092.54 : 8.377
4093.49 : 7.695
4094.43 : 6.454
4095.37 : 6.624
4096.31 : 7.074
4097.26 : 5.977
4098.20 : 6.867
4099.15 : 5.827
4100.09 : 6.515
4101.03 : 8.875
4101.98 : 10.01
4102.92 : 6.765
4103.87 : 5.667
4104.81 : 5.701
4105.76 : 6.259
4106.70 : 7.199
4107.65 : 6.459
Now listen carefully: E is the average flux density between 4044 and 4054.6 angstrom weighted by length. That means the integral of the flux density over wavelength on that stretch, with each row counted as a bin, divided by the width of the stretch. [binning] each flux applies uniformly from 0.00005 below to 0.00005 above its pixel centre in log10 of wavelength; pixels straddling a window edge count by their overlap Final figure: 8.6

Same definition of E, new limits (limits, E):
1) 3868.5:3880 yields 8.0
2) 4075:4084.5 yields 8.0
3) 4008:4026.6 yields 8.6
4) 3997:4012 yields 8.1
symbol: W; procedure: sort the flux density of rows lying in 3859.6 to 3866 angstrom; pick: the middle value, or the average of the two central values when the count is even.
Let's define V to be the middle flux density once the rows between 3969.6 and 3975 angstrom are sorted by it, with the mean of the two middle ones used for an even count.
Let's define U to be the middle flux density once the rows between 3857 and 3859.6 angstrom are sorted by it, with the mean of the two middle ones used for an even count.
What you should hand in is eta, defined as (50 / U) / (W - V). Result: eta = 3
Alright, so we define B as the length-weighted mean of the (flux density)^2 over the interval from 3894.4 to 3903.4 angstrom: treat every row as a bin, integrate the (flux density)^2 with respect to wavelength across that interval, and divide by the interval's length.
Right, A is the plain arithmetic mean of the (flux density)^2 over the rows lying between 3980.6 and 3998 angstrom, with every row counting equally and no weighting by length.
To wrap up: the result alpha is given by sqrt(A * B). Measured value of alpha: 58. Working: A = 66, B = 50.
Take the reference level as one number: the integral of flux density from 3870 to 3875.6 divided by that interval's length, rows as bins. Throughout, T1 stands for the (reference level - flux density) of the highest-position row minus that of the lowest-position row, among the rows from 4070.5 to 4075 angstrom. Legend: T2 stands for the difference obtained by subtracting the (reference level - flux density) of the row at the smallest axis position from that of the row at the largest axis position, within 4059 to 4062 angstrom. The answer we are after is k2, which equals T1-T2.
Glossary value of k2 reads 1.9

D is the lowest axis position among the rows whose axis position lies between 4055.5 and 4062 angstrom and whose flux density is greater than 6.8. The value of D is 4055.96 angstrom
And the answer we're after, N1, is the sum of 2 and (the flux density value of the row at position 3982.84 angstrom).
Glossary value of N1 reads 10.2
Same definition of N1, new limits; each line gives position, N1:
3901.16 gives 9.1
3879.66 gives 9.3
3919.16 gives 9.4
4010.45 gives 10.9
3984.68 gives 10.1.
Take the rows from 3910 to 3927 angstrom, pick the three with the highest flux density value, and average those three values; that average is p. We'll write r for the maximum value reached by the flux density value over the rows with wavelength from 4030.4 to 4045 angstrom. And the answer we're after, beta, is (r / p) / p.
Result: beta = 0.117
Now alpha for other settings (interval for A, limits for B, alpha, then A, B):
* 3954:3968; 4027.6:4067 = 53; 41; 69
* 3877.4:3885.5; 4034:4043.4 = 56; 44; 71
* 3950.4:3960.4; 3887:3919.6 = 54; 56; 52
